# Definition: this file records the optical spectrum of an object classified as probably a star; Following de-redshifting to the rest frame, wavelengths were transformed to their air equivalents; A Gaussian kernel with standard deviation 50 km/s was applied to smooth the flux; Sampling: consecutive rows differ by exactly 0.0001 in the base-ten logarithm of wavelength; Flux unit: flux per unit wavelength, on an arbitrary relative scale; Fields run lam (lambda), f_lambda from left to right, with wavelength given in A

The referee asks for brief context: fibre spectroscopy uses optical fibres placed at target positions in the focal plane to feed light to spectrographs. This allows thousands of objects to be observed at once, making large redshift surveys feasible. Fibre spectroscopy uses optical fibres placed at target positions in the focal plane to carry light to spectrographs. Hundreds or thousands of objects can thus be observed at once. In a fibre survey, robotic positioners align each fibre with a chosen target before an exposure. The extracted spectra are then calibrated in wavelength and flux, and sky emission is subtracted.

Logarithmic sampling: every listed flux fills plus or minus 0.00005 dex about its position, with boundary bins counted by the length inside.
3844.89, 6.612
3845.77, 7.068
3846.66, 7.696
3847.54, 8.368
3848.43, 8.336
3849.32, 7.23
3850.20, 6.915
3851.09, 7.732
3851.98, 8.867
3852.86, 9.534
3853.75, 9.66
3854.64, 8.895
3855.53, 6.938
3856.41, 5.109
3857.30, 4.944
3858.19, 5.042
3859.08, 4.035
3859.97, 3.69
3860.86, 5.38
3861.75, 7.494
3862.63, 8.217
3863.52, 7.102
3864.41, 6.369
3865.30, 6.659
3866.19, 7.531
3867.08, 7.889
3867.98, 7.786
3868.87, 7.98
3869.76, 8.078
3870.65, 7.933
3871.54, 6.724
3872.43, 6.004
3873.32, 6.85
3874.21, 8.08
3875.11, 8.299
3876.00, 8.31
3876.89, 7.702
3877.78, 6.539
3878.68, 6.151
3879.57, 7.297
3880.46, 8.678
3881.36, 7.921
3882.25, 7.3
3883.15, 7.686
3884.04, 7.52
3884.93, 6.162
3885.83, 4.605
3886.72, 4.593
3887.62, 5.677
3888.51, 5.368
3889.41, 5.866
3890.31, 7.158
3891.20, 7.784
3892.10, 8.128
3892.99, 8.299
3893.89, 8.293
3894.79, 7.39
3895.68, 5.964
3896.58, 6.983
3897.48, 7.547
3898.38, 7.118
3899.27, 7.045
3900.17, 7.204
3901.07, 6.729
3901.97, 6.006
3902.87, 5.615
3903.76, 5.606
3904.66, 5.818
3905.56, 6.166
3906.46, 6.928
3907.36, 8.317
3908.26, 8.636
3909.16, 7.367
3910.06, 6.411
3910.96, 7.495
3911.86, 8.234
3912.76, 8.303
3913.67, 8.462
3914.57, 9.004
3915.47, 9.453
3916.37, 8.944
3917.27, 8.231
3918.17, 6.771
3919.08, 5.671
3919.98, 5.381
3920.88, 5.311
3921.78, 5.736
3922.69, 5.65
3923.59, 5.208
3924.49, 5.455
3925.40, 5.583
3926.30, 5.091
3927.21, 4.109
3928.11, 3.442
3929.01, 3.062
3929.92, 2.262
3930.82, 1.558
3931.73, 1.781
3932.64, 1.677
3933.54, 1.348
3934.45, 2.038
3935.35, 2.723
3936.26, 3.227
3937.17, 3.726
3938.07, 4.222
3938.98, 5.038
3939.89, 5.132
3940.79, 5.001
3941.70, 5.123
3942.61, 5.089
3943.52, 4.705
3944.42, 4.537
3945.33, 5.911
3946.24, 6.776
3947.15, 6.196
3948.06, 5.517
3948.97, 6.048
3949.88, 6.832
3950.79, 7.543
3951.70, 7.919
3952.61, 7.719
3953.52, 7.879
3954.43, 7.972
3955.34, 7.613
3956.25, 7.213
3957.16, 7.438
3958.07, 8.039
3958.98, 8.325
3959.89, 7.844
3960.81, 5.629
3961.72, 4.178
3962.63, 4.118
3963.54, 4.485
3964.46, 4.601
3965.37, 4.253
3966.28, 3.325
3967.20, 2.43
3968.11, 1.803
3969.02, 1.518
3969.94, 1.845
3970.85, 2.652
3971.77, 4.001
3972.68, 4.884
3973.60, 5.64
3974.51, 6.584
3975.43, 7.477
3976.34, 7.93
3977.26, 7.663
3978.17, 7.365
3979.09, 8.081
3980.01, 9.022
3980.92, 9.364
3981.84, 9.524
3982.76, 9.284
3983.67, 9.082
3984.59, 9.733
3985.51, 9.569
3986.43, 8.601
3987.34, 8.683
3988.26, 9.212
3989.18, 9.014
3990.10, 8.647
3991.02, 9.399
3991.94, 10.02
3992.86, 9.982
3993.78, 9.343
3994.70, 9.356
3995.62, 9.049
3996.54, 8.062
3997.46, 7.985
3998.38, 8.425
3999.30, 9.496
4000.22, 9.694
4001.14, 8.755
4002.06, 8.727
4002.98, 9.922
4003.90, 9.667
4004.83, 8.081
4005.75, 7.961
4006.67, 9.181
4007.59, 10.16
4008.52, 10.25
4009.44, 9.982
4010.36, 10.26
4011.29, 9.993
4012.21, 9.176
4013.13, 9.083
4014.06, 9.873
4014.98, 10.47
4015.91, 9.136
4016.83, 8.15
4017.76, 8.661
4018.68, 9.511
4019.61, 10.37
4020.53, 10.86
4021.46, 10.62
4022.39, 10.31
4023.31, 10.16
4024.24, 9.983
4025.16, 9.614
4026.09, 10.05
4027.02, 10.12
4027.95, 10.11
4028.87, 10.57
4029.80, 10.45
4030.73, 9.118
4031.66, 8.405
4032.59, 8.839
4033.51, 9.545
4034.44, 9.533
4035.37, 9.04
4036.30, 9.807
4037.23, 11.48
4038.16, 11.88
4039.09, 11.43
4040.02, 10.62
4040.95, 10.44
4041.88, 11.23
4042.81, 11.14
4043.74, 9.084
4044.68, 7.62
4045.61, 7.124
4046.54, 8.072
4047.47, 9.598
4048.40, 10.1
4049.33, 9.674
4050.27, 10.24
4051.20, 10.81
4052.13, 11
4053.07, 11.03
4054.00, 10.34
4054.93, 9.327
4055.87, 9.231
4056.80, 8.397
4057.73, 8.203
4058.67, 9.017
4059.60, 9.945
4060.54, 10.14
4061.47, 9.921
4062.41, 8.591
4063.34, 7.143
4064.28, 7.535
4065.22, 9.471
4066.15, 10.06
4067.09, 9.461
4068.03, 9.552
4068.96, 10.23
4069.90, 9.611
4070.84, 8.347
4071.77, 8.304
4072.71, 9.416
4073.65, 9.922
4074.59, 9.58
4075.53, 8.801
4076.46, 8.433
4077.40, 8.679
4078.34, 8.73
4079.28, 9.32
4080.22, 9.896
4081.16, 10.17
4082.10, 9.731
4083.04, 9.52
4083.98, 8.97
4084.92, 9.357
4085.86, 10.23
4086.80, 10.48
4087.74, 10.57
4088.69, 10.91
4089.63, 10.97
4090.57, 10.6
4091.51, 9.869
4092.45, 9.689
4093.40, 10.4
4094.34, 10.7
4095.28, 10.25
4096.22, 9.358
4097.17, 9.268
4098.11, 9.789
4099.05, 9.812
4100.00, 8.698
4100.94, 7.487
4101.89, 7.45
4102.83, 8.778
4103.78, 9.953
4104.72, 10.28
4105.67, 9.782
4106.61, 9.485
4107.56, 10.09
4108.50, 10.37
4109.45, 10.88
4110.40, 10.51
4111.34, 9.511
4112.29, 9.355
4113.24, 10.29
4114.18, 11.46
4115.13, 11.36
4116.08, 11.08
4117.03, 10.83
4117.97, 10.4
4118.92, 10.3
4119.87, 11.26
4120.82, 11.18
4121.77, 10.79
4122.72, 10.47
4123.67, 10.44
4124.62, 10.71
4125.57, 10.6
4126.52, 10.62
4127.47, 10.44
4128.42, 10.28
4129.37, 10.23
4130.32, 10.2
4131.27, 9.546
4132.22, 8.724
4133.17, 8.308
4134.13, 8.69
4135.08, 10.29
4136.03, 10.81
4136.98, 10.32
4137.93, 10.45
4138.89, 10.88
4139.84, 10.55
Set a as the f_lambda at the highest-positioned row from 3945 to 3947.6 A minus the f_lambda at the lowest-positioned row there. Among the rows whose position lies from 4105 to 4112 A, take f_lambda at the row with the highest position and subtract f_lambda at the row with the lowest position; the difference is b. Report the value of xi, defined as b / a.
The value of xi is -1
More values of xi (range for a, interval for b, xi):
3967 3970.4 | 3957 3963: 6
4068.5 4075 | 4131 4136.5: -2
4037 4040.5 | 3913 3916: -1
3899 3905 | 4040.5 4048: 1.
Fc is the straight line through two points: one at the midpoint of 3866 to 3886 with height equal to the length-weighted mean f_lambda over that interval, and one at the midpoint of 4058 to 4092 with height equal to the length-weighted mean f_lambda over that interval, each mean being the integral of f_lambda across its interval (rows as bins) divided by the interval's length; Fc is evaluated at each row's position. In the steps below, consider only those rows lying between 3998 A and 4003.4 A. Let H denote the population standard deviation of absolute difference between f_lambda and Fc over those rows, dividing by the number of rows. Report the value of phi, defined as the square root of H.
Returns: 0.69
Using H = 0.47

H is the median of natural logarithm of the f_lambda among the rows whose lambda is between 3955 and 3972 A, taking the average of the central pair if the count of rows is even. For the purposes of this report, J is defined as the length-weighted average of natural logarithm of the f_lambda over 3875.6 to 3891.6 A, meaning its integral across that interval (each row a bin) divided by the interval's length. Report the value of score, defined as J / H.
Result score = 1.31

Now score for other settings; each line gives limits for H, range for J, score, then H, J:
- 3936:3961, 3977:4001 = 1.21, 1.8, 2.19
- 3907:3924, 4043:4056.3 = 1.12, 2.0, 2.25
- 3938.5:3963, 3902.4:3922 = 1.07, 1.8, 1.96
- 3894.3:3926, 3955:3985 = 0.88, 1.9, 1.70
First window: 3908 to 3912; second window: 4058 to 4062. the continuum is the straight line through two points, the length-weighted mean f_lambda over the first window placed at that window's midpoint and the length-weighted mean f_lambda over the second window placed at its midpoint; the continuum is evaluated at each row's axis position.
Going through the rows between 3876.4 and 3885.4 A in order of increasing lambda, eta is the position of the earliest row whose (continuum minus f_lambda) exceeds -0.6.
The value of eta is 3877.78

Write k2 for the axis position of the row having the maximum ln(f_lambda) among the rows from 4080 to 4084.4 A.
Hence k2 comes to 4081.16 A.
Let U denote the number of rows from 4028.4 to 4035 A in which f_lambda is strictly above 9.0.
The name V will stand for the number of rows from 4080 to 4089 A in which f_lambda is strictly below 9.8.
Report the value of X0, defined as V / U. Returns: 0.80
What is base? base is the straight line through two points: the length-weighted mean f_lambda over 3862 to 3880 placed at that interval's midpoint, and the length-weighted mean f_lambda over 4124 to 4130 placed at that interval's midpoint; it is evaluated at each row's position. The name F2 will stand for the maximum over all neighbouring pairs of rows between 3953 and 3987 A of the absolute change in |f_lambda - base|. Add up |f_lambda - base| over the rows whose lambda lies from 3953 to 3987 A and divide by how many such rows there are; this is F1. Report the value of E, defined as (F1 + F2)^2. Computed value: 21.5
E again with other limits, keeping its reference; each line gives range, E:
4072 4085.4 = 2.0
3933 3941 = 28.9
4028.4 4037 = 2.3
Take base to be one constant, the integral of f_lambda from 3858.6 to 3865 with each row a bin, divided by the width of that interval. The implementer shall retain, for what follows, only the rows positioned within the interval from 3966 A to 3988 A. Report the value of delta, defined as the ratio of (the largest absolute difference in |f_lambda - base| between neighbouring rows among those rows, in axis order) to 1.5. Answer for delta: 0.90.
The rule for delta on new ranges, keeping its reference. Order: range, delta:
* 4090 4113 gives 0.89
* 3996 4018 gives 1.06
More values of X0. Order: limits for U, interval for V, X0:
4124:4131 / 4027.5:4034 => 0.57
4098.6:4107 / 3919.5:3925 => 1.20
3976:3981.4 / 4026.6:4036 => 3.00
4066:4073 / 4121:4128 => 0.00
